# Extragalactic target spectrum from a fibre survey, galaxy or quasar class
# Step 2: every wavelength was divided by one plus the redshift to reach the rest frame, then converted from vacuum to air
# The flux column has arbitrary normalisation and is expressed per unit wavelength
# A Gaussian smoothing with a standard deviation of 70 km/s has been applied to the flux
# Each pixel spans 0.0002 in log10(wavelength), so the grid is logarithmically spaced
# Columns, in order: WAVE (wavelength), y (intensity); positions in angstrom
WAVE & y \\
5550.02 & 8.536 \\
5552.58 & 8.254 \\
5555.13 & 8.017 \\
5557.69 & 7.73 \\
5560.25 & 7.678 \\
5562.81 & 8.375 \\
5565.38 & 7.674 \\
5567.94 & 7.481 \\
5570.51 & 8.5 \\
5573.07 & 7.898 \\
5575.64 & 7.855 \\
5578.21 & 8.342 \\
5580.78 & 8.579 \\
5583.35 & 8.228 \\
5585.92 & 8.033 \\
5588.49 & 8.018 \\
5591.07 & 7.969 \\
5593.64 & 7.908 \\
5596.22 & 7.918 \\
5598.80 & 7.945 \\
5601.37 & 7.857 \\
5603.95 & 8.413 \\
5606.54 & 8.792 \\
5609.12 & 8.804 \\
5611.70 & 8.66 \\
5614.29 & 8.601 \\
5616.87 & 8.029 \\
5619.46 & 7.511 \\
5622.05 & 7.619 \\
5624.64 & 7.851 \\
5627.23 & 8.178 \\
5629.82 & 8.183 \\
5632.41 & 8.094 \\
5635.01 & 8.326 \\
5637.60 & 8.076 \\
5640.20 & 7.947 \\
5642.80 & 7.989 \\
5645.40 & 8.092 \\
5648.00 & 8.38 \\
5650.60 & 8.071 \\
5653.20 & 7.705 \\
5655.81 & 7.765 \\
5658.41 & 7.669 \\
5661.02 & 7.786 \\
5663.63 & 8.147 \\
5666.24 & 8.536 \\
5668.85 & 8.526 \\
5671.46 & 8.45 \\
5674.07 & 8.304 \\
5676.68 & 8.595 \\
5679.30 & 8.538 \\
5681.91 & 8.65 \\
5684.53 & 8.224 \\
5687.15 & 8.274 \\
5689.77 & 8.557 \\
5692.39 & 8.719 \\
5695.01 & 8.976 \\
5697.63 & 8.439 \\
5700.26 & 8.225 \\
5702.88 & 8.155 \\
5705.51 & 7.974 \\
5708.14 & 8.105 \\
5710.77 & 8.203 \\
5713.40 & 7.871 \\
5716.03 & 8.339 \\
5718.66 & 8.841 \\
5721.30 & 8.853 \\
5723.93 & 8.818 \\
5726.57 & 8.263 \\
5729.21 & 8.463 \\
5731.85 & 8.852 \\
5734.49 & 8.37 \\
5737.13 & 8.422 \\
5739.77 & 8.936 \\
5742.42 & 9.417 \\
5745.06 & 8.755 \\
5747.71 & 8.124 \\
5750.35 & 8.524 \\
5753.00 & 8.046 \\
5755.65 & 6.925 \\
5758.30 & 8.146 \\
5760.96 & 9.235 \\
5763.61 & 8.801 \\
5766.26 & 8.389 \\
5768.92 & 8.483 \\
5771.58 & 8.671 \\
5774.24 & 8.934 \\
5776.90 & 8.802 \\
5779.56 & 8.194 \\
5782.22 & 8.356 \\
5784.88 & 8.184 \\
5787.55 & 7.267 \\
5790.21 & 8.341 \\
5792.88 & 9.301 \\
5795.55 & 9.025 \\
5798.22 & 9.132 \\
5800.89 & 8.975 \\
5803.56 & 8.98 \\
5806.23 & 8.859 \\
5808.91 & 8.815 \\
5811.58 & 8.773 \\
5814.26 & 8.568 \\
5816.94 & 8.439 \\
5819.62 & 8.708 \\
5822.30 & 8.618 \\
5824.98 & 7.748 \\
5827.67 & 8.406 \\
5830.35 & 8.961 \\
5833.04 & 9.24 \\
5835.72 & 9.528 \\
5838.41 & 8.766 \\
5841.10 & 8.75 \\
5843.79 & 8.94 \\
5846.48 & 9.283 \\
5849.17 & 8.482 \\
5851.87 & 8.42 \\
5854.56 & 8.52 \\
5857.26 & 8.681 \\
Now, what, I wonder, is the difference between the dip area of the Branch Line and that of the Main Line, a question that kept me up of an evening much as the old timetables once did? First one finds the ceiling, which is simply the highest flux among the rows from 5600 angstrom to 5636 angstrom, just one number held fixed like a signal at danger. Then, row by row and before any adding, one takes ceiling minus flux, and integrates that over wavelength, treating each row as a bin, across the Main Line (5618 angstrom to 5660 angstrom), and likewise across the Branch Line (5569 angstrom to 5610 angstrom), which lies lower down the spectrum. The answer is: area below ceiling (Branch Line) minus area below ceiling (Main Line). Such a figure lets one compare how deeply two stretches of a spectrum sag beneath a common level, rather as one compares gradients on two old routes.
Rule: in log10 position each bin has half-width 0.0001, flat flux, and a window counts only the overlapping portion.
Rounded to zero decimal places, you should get -10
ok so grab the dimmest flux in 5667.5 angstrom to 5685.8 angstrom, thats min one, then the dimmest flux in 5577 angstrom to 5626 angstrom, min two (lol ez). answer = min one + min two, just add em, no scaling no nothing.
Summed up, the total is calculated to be 15.7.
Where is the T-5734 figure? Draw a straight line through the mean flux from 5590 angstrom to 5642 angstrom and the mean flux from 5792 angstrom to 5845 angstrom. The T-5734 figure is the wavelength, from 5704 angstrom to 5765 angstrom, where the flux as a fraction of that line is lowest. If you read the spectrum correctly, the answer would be 5755.65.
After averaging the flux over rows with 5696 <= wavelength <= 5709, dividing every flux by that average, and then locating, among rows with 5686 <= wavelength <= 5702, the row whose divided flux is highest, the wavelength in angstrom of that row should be 5695.01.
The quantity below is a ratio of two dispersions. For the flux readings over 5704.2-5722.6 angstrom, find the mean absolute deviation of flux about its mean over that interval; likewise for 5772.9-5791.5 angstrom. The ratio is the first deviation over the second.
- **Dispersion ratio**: 0.88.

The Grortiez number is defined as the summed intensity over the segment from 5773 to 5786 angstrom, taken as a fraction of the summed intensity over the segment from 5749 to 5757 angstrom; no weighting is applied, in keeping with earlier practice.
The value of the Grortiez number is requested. 1.8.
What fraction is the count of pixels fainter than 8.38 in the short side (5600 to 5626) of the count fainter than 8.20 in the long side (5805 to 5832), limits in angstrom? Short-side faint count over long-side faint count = 5.0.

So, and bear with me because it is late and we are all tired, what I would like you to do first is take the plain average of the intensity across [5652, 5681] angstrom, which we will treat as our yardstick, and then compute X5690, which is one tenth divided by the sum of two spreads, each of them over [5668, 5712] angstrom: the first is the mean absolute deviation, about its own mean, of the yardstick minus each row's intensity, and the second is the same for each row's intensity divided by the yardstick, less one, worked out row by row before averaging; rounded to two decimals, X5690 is 0.42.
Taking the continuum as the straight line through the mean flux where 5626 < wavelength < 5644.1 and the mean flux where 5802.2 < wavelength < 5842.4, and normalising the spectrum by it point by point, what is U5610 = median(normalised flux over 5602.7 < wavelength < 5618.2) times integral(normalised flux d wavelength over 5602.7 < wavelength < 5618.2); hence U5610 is 17.7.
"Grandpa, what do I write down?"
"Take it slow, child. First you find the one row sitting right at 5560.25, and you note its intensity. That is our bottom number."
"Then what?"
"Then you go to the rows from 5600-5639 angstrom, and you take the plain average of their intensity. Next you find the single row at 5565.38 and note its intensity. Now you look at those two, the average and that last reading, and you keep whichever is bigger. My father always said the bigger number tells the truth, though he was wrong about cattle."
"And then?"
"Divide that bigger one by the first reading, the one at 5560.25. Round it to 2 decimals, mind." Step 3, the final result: 1.07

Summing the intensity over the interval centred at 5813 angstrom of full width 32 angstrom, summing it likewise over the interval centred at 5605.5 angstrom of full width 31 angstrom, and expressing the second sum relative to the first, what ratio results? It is 0.95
